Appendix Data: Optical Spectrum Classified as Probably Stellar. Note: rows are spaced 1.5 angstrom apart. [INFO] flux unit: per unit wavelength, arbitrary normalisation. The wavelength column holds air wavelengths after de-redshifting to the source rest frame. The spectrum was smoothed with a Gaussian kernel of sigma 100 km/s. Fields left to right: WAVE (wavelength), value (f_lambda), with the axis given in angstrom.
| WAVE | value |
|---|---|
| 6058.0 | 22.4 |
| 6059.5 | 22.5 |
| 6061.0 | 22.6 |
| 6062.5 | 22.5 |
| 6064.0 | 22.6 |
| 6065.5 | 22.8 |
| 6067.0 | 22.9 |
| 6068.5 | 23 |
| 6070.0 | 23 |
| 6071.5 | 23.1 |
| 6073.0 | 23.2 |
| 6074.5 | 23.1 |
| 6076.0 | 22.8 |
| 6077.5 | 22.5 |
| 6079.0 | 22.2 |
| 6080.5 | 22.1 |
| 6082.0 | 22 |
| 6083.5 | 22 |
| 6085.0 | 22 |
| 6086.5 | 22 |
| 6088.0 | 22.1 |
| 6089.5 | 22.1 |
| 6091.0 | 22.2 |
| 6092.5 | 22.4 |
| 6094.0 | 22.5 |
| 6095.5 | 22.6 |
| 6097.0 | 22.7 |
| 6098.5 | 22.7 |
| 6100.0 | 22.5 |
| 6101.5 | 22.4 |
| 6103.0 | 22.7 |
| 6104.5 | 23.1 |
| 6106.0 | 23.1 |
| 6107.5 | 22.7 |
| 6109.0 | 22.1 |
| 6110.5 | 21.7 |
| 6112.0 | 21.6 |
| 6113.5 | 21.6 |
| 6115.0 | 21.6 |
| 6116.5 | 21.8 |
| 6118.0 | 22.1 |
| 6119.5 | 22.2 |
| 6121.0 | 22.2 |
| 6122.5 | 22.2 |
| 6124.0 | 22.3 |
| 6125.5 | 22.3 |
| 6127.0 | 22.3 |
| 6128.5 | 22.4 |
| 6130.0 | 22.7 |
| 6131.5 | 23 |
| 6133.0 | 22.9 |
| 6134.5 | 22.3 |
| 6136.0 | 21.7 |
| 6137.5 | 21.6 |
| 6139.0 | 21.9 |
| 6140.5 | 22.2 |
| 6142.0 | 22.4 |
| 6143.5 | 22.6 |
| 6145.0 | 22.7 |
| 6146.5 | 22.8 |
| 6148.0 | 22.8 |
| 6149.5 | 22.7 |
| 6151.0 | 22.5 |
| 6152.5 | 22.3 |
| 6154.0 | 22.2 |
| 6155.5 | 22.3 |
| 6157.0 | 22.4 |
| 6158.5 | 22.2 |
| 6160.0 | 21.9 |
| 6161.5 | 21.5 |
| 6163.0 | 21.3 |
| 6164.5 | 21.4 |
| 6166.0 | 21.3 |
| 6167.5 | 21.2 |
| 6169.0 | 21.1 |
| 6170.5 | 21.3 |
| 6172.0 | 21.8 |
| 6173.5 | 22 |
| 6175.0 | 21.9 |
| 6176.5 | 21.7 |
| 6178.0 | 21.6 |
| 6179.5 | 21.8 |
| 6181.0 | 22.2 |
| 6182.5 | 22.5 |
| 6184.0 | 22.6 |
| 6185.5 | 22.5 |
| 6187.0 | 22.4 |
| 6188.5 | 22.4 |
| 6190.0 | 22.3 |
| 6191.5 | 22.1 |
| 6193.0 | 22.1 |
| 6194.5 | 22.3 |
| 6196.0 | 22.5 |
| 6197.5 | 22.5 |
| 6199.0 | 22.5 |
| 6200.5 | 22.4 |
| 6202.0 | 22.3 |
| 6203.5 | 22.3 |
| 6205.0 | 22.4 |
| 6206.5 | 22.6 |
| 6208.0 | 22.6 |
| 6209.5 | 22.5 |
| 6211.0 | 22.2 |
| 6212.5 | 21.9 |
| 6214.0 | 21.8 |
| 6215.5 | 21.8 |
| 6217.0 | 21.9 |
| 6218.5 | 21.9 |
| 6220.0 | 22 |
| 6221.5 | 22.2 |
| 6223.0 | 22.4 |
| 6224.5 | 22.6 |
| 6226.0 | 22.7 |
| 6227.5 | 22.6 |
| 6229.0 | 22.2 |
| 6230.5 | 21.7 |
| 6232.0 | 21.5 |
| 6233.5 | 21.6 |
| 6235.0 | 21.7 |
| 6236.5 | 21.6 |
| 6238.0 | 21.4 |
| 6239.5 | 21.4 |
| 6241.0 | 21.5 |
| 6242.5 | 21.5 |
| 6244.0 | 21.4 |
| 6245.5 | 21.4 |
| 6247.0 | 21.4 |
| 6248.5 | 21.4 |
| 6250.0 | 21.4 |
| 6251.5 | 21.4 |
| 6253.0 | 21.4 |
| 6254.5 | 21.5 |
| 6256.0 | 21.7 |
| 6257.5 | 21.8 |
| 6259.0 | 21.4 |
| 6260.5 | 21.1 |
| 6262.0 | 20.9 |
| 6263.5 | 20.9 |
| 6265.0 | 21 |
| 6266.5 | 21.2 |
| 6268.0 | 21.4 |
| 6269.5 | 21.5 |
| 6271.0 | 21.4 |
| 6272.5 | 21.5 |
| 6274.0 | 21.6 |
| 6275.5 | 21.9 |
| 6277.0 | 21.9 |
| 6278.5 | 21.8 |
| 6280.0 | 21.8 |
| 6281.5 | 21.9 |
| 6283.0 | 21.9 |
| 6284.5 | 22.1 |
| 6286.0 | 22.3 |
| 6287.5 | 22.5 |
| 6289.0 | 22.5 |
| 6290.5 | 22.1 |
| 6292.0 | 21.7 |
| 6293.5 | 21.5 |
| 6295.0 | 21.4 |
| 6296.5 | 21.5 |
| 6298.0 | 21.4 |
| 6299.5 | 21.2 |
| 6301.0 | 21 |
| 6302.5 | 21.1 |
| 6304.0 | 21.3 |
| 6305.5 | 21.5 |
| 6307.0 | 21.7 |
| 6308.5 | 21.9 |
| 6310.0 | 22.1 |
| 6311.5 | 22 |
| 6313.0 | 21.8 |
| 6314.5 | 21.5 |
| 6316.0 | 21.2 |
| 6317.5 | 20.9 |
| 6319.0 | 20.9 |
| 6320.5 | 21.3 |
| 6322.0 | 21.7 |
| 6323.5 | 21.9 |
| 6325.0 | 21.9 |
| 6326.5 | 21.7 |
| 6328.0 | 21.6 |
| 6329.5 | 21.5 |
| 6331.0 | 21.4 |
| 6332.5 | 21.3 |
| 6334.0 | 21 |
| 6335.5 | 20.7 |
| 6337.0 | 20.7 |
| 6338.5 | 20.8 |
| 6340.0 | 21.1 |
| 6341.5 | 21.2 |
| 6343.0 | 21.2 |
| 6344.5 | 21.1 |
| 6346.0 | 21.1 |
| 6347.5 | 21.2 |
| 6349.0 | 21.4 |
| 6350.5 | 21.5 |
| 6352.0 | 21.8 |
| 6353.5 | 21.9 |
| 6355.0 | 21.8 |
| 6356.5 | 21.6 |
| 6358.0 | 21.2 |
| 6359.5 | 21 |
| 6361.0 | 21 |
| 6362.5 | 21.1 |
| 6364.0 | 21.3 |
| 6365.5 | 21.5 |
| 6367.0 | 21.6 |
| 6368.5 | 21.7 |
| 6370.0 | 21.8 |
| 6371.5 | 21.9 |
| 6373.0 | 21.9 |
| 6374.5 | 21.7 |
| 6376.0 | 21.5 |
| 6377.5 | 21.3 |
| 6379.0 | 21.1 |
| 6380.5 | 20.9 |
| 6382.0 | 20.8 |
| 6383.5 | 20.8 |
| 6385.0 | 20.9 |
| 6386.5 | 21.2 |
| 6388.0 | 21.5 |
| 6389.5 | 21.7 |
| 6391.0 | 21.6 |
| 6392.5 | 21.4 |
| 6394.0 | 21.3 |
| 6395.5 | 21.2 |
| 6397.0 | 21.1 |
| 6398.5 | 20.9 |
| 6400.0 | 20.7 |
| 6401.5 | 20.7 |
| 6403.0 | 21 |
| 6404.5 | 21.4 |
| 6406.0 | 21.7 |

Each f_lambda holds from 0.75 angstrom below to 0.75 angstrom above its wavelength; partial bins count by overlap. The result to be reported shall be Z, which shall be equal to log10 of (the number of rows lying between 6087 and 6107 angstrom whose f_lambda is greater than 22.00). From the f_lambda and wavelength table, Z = 1.1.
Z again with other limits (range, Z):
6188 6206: 1.1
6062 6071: 0.8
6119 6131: 0.9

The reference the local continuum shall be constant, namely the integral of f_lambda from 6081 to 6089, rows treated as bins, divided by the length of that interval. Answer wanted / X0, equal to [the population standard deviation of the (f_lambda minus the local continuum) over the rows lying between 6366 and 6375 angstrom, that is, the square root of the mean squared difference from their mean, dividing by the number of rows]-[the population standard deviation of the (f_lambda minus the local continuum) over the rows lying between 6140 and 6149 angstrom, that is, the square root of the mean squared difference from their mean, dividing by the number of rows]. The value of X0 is -0.11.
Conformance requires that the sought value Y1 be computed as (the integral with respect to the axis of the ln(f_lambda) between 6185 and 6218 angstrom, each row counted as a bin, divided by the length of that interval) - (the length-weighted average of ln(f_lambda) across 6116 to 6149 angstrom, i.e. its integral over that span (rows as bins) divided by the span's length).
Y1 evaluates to 0.00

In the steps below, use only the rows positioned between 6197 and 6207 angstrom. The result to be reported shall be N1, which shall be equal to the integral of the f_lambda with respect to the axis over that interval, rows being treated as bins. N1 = 224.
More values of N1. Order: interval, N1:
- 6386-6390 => 86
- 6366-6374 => 174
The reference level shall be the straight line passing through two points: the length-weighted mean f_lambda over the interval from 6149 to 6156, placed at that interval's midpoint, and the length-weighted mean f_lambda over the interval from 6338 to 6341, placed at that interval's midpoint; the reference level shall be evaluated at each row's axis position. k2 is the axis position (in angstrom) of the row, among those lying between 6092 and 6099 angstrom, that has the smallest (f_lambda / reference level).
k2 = 6092.5 angstrom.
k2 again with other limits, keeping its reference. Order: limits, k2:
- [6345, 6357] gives 6346.0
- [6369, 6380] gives 6379.0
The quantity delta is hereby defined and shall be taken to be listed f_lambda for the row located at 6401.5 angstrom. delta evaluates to 20.7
